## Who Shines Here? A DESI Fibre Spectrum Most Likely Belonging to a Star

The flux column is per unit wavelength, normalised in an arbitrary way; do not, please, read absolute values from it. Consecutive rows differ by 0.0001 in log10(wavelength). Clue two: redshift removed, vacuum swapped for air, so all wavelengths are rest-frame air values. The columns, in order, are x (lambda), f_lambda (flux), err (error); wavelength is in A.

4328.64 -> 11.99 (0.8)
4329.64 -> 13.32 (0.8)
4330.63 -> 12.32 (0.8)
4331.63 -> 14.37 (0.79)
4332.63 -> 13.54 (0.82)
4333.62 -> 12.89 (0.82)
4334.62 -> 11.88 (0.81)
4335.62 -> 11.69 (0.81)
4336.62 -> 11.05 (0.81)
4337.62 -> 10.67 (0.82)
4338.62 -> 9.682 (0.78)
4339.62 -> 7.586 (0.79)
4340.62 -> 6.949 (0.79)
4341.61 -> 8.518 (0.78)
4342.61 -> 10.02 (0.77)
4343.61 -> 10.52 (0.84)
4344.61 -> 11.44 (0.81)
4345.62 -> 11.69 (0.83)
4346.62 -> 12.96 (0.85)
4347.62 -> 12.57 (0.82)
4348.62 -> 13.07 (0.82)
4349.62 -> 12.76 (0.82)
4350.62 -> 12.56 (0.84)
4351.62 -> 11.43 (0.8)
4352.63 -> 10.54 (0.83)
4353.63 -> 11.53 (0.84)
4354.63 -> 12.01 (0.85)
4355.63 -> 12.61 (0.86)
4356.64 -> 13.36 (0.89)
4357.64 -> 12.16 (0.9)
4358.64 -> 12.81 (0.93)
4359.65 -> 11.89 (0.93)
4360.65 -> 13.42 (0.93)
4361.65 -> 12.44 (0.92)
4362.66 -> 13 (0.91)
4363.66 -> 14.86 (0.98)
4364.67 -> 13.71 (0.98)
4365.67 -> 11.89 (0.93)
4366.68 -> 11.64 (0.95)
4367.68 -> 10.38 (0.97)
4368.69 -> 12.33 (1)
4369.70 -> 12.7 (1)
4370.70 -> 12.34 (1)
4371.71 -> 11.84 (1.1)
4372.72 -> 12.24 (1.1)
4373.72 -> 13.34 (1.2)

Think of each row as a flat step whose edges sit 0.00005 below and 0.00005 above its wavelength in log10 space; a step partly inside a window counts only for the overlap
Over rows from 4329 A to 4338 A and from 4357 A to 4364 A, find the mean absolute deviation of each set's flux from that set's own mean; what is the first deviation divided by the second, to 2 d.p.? 1.41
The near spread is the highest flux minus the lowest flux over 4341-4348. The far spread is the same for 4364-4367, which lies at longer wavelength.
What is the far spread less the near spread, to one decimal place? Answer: -2.4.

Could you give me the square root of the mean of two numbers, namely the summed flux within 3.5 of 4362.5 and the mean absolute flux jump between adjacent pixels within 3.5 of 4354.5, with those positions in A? 6.78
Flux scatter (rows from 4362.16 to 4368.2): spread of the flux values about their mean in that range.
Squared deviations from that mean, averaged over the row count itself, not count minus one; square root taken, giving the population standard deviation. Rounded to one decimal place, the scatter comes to 1.5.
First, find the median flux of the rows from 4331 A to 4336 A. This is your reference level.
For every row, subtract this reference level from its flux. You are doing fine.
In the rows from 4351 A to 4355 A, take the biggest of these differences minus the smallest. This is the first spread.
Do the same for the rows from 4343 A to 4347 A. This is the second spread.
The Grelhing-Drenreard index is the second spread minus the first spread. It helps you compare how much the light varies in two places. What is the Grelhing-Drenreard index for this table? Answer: 1.0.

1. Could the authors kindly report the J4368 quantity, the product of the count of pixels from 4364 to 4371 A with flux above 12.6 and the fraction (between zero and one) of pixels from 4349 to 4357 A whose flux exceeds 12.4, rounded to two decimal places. 1.00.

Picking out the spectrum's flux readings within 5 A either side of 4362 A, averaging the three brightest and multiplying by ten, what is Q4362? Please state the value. 140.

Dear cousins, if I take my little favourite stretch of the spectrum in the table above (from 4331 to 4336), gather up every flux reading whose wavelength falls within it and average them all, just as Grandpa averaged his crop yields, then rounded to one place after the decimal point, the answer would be 12.9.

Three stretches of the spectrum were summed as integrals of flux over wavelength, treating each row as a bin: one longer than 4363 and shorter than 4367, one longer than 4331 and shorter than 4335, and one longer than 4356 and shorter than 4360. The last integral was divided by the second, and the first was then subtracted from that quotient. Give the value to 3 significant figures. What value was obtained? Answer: -51.4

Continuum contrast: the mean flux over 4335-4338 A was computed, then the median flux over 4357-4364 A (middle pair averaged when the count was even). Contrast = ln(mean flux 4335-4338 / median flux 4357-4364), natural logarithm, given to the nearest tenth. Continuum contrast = -0.1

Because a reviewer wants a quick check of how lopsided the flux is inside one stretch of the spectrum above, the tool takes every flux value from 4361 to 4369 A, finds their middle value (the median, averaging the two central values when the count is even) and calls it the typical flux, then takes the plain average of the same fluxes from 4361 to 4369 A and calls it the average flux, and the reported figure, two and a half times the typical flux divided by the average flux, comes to 2.47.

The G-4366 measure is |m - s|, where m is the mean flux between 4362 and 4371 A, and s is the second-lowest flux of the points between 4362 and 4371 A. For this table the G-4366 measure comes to 0.9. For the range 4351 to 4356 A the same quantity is 0.2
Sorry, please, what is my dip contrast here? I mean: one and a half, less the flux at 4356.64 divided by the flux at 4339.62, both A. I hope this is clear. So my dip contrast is -0.26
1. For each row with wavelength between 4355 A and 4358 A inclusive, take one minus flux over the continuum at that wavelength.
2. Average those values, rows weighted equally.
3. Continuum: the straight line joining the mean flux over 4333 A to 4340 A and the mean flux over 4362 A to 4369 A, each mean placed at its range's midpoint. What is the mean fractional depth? -0.06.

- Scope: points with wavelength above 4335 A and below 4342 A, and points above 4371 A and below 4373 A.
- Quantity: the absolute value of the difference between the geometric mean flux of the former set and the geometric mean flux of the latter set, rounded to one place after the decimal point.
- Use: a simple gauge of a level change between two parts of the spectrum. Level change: 2.7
